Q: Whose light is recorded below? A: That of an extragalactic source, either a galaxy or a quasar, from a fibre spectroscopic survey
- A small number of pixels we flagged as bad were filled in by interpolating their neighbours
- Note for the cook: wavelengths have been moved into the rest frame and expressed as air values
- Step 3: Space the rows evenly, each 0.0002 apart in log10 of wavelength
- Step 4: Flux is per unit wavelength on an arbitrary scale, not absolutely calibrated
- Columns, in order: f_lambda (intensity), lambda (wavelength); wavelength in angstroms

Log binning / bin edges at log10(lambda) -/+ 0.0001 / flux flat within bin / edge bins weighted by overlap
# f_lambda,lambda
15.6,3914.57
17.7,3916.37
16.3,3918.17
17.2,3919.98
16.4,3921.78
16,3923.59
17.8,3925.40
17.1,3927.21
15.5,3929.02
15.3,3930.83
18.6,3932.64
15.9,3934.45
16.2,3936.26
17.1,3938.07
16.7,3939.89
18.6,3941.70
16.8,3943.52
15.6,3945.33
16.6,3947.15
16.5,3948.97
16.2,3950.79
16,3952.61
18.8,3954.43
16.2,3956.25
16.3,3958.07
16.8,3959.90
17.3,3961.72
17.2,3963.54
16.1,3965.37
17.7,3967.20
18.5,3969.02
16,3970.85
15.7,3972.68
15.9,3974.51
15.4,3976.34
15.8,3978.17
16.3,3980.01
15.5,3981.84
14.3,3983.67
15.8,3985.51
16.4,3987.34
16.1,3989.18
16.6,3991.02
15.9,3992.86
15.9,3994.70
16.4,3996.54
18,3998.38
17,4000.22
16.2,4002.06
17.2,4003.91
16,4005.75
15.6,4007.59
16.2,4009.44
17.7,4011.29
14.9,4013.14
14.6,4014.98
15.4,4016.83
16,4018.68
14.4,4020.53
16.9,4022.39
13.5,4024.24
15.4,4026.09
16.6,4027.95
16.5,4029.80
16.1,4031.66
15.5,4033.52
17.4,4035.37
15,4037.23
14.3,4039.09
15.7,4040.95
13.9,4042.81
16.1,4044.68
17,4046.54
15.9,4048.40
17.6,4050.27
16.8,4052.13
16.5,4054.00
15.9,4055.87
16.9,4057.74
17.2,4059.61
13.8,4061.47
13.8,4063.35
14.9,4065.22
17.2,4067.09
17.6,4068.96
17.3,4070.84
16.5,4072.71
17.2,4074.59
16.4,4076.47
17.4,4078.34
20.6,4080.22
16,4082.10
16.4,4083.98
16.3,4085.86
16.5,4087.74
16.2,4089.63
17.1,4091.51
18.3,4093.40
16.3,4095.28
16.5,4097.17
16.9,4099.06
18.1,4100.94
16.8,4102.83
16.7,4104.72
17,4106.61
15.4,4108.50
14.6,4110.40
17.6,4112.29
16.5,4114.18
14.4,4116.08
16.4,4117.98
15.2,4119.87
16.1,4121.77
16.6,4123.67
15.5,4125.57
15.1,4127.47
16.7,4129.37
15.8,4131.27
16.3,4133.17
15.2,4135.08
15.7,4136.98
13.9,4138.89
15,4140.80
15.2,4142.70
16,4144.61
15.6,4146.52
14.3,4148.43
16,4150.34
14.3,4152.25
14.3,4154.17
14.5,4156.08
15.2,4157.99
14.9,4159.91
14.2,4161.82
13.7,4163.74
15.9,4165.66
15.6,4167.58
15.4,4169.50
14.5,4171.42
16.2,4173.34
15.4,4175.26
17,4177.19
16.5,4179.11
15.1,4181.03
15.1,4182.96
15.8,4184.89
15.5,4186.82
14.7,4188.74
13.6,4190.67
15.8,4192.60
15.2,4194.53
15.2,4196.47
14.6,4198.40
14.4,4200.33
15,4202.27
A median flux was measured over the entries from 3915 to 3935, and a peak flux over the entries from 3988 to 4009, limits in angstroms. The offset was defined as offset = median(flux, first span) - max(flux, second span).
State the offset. -1.6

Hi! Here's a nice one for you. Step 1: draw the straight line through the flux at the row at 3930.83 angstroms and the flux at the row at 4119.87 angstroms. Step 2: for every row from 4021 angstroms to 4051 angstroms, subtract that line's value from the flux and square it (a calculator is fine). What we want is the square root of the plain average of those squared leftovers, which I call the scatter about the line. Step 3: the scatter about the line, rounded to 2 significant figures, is 1.3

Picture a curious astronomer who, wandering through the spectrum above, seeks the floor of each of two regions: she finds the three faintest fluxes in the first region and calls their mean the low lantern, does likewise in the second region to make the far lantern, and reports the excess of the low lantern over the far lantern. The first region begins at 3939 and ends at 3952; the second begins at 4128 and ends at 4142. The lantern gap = 1.4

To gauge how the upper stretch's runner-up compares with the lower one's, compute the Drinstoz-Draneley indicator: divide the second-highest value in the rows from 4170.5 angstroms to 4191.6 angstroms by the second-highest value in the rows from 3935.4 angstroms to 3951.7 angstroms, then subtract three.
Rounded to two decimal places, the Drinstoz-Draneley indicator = -2.04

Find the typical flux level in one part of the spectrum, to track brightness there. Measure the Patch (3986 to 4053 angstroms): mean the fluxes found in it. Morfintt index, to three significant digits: 16.0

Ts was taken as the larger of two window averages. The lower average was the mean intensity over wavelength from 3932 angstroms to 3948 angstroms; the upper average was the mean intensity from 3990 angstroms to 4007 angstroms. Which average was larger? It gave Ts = 16.9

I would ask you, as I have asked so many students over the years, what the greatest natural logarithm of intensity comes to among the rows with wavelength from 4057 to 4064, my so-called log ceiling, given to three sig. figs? 2.84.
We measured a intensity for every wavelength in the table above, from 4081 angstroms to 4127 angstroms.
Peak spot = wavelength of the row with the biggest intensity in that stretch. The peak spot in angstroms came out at 4093.40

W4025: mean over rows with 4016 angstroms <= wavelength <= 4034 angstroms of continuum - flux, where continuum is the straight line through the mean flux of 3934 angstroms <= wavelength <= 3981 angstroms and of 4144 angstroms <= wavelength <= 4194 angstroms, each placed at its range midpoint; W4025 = 0.53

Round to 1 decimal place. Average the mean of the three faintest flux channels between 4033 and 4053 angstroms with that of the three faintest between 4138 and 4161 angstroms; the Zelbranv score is 14.3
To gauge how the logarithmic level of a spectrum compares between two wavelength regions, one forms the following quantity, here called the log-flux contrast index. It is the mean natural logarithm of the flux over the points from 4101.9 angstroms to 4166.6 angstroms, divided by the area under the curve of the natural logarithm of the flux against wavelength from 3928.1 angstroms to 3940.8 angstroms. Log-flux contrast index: 0.077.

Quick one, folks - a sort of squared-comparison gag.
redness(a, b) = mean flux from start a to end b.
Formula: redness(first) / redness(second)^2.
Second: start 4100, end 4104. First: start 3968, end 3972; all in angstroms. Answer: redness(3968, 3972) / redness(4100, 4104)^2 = 0.057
